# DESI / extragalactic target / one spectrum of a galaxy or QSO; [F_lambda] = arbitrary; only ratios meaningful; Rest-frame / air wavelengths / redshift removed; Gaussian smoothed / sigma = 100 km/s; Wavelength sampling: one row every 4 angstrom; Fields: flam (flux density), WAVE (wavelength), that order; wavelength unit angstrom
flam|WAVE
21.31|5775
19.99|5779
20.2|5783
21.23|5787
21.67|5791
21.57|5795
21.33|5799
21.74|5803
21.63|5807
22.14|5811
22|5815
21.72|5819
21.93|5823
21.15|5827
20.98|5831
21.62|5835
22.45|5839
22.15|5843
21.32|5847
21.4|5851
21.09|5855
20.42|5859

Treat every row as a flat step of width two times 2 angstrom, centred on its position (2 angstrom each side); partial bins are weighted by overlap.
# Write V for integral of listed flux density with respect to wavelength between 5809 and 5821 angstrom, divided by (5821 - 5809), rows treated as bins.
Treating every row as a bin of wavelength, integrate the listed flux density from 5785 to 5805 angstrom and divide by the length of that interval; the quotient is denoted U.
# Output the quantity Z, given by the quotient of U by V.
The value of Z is 0.98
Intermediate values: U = 21.5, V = 22.0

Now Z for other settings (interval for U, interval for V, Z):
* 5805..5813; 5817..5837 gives 1.02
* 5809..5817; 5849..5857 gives 1.04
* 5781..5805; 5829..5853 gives 0.98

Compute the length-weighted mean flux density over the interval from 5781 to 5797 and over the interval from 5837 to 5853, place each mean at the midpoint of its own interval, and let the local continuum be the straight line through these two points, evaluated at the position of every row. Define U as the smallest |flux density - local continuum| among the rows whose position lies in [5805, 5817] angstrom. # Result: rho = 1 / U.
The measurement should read 4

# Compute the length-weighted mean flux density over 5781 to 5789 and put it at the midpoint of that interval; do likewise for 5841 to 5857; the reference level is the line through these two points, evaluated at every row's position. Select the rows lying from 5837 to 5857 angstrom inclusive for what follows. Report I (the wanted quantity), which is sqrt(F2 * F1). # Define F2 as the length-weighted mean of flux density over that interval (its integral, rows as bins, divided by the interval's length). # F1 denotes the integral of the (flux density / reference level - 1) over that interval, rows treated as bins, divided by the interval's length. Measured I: 0.47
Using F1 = 0.010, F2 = 21.7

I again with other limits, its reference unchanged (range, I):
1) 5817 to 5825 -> 0.83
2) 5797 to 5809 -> 0.81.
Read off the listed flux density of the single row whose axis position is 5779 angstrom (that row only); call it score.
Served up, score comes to 19.99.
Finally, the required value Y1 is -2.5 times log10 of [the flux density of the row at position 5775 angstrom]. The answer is -3.32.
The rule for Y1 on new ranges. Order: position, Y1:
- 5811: -3.36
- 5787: -3.32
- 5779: -3.25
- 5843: -3.36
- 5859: -3.28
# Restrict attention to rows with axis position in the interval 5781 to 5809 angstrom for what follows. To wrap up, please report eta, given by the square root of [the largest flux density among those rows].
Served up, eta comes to 4.66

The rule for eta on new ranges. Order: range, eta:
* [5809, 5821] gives 4.71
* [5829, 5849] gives 4.74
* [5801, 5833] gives 4.71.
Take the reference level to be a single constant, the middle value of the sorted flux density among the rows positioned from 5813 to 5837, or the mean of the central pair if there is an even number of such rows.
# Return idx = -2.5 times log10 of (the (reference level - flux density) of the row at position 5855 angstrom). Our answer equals 0.6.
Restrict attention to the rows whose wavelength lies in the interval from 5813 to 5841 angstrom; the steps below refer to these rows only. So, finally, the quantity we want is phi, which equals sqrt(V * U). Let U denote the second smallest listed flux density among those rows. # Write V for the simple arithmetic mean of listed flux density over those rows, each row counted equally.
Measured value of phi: 21.4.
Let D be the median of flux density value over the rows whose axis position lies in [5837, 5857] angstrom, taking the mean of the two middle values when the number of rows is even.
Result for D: 21.4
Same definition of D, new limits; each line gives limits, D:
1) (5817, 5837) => 21.6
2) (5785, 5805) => 21.6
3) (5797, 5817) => 21.7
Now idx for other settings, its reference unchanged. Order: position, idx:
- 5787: 0.9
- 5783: -0.4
